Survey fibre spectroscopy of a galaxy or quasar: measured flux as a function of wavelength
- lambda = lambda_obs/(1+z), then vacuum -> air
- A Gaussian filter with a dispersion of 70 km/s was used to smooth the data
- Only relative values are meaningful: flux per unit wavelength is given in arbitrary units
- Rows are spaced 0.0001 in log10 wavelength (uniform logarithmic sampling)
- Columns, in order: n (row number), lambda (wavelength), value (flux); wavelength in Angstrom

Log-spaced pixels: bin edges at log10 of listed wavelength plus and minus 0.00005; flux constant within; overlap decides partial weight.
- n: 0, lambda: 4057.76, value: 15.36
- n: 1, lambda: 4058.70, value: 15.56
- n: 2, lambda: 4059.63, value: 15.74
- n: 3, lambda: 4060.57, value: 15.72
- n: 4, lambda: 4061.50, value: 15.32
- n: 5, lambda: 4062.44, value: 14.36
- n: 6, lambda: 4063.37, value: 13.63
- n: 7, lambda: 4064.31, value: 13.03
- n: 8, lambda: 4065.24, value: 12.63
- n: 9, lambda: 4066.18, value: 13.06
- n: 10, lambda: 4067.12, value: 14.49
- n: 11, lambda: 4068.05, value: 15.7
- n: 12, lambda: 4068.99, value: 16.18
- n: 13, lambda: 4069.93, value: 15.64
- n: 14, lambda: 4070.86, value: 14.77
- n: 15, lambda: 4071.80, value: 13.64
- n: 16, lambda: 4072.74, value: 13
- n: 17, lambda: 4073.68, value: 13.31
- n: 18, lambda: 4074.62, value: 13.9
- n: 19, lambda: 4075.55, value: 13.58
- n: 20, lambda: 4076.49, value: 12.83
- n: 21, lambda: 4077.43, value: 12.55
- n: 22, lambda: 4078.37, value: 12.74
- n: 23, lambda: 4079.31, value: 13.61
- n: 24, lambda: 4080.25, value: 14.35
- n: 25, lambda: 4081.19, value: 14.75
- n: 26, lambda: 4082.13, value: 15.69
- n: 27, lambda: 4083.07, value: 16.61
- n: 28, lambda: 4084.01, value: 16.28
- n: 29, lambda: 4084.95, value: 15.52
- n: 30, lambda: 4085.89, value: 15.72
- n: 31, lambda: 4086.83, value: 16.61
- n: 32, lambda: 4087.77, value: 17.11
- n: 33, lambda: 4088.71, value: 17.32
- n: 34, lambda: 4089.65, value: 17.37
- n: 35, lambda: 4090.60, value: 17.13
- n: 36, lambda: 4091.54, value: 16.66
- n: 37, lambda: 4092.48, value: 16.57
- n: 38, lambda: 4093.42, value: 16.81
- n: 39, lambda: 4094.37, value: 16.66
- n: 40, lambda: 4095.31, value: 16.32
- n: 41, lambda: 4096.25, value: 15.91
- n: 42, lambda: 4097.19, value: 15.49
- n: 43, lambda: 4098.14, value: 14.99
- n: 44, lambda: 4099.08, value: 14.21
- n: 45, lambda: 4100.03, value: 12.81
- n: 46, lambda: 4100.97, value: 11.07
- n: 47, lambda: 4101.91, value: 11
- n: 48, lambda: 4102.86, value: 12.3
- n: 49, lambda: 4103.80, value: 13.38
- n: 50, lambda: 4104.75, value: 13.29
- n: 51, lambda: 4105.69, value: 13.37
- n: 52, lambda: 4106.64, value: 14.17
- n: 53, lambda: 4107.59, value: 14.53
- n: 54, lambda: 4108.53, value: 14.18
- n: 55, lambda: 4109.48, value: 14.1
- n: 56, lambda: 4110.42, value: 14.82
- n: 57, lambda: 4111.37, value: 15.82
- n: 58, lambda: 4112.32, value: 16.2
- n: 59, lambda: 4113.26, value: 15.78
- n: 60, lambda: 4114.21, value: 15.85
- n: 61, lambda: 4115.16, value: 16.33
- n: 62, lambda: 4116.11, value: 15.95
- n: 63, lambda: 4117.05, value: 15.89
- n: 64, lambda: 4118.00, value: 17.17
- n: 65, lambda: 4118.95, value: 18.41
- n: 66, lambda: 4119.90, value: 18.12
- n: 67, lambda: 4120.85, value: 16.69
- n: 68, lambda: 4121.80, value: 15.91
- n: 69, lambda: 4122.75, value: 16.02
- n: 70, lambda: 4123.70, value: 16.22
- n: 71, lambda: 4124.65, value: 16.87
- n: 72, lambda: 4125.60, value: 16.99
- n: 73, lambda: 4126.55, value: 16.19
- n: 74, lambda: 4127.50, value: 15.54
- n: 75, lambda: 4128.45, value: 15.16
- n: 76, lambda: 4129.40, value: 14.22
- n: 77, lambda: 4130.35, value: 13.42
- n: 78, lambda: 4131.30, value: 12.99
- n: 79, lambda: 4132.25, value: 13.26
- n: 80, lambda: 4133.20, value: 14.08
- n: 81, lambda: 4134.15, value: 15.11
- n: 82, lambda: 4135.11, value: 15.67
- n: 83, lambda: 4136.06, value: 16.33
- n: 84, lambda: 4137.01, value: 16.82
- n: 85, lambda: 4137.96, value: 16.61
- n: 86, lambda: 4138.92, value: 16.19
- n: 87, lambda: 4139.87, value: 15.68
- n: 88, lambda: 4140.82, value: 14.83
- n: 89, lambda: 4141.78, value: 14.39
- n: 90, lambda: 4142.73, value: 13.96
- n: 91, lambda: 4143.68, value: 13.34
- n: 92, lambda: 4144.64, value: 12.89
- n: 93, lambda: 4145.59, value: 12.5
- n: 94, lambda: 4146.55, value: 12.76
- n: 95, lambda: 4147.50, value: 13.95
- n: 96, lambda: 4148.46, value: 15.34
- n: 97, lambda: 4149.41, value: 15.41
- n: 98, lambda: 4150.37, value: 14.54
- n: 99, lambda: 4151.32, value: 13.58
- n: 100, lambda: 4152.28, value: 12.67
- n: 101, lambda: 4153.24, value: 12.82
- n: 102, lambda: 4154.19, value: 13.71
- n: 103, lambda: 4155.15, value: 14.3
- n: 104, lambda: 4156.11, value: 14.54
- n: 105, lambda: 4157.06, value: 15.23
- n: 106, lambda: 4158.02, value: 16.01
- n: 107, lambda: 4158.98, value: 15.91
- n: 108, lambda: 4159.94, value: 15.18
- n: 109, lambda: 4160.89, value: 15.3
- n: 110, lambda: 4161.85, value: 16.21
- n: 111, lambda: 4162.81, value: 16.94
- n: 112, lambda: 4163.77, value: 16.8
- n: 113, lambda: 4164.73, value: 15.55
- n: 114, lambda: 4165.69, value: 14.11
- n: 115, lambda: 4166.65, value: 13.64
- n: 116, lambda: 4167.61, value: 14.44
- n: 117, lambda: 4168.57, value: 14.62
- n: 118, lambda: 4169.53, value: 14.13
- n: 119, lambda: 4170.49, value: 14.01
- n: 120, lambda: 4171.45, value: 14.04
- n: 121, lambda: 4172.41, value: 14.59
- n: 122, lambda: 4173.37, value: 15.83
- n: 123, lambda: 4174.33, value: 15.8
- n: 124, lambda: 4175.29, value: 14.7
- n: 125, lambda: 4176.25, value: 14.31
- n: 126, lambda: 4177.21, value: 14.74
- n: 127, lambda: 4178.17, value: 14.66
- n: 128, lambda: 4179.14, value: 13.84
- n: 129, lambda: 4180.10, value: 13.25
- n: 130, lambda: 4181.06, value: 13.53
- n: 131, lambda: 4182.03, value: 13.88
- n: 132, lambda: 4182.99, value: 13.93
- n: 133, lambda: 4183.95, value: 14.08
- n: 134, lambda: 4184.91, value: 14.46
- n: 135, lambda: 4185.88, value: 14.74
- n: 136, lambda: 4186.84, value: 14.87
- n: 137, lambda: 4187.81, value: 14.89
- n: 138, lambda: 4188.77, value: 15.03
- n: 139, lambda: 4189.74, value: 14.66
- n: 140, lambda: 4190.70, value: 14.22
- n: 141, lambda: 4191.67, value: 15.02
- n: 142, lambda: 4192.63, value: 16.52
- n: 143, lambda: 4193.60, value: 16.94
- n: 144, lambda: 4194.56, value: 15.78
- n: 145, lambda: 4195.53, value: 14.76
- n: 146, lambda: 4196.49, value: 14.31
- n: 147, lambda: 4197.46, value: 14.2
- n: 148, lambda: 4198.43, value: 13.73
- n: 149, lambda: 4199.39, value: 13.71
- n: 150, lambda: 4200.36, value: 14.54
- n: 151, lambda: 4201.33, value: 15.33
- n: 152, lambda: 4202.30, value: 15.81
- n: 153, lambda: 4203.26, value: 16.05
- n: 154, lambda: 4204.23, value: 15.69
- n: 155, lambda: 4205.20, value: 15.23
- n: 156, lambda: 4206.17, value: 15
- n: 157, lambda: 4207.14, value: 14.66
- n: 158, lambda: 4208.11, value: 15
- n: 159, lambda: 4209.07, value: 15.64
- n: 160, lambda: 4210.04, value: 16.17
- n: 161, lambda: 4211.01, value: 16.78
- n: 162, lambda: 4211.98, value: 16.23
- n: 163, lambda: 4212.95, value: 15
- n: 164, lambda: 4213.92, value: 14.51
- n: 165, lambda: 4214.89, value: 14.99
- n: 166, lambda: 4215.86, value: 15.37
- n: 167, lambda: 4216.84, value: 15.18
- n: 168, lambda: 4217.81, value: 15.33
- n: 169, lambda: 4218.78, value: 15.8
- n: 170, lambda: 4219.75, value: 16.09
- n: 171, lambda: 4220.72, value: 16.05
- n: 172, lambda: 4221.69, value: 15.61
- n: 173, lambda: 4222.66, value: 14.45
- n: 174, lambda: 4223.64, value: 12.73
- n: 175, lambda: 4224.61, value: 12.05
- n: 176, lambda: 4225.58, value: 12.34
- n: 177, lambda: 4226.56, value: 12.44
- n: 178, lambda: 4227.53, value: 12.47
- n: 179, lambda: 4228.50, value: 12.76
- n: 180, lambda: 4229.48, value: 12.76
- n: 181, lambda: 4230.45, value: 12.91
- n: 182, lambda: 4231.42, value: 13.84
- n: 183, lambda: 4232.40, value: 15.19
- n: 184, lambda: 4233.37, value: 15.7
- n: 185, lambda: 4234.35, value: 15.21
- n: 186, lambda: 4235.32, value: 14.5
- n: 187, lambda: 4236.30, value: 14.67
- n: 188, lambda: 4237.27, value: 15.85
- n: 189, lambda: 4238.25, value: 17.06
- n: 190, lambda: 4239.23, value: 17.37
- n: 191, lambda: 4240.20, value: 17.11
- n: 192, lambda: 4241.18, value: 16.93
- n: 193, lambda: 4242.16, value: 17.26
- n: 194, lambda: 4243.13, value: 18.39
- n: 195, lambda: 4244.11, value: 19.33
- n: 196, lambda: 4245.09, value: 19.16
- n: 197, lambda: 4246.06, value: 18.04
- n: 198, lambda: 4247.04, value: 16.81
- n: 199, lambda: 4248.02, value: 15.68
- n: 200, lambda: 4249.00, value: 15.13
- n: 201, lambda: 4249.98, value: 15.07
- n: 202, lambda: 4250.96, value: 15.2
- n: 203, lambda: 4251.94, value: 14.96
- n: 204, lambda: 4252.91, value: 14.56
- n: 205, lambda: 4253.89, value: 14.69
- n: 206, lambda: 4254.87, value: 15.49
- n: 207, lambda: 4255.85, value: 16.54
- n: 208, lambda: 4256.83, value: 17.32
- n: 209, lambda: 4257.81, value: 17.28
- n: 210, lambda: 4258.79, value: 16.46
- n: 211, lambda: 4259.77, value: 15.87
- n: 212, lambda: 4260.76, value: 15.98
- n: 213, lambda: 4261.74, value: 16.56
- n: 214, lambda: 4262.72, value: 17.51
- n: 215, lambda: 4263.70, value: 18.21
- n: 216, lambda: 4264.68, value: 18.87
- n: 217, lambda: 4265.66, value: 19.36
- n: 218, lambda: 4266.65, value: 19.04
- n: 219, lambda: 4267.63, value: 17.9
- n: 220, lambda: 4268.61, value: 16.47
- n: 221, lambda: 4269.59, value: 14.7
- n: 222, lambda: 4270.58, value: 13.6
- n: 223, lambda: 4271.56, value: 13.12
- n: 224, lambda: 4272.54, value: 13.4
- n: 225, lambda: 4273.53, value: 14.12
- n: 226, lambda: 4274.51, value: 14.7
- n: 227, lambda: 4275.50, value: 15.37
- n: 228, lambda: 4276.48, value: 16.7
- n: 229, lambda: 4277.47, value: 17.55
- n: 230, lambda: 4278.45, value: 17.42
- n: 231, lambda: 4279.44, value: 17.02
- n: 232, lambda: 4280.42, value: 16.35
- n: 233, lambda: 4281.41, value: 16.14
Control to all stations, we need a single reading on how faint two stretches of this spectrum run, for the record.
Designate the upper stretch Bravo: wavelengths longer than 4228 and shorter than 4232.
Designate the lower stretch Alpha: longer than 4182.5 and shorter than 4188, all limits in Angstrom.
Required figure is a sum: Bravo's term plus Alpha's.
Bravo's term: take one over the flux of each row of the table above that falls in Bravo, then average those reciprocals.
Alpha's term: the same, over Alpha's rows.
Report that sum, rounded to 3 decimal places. 0.146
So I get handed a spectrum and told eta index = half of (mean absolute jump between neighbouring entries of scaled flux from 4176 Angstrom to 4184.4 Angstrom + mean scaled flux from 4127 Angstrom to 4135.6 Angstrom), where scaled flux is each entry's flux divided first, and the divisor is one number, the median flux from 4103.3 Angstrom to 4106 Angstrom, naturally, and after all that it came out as 0.551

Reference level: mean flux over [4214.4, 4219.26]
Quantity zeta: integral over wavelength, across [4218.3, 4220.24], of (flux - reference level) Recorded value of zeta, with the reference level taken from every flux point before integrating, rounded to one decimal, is 1.2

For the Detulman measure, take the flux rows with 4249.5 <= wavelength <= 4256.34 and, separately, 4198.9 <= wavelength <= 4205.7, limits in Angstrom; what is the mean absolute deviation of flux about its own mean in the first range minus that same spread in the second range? -0.15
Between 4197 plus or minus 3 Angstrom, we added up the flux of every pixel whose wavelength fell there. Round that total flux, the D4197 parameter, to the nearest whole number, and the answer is 86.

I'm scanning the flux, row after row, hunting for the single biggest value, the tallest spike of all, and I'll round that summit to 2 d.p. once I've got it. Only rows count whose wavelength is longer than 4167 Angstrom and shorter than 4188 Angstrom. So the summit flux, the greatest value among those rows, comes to 15.83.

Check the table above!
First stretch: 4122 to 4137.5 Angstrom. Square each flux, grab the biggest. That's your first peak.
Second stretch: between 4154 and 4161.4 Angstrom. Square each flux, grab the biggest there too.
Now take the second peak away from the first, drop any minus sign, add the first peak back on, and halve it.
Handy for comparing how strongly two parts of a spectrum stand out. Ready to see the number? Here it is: 161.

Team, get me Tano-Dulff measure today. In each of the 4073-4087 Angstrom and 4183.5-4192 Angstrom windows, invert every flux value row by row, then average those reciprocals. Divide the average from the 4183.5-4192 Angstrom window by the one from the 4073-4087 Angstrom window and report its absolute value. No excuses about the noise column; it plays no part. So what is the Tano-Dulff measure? 0.98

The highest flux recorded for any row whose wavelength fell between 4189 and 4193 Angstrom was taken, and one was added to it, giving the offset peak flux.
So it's 17.5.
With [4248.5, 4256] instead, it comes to 17.5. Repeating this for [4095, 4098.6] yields 17.3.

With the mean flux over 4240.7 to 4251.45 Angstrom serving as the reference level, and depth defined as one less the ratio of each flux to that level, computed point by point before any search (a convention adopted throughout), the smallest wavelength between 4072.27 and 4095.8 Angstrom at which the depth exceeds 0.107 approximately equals 4072.74 Angstrom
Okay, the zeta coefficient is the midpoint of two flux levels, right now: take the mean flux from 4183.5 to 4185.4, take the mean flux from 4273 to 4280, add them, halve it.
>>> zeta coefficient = 15.2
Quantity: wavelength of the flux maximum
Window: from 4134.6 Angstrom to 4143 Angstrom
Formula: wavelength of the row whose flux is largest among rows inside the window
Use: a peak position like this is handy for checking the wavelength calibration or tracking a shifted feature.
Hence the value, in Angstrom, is 4137.01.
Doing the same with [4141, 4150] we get 4149.41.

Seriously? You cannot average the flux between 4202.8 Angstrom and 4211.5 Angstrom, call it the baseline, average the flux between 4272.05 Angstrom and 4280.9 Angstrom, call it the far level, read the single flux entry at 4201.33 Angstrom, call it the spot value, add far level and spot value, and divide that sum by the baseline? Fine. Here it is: 2.00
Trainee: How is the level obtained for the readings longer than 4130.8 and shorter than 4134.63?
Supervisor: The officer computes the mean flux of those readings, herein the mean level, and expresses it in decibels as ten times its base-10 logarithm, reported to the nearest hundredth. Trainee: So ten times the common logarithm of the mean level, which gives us 11.42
